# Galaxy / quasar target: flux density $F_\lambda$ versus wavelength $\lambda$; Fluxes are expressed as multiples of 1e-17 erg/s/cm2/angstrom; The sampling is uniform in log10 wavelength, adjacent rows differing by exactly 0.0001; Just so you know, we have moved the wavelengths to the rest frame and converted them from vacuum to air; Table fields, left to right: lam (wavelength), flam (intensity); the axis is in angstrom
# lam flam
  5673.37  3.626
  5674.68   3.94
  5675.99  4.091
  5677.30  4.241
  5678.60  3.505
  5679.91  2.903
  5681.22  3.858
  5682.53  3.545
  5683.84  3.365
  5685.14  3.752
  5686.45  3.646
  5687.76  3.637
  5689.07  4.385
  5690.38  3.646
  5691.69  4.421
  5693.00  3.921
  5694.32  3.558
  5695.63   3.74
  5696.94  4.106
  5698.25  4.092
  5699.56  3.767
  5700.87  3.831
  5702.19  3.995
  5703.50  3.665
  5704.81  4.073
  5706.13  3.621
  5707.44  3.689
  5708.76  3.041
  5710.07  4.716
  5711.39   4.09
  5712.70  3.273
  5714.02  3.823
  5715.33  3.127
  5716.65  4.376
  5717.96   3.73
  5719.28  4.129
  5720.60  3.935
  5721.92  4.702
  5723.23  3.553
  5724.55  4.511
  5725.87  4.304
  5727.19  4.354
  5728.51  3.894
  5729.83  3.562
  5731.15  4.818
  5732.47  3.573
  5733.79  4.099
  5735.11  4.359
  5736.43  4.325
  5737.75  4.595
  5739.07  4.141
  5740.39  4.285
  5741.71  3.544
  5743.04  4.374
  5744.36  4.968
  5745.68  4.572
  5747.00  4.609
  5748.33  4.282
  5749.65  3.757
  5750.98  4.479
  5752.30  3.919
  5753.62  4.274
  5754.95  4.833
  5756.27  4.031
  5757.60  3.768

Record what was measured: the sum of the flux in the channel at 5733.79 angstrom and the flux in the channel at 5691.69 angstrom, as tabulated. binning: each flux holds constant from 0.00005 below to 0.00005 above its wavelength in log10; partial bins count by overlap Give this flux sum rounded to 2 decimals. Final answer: 8.52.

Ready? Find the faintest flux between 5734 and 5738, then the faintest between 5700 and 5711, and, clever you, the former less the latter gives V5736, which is 1.3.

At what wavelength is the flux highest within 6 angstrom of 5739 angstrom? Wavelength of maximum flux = 5744.36 angstrom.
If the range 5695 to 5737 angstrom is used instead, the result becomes 5731.15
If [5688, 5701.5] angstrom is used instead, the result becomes 5691.69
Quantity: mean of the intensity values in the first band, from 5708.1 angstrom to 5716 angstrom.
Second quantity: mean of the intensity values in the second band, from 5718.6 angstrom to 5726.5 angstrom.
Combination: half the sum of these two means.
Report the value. 3.93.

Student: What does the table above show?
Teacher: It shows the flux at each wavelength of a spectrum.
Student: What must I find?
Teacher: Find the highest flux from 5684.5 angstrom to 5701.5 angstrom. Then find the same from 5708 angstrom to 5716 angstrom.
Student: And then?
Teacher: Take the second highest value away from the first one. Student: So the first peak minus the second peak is -0.295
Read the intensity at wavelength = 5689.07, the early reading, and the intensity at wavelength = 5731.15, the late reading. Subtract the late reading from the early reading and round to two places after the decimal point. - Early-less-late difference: -0.43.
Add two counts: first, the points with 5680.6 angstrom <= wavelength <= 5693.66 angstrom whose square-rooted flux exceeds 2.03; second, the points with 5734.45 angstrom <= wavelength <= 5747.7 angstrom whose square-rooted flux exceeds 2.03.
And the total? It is 11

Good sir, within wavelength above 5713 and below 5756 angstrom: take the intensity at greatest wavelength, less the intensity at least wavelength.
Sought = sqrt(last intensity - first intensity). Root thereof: 1.0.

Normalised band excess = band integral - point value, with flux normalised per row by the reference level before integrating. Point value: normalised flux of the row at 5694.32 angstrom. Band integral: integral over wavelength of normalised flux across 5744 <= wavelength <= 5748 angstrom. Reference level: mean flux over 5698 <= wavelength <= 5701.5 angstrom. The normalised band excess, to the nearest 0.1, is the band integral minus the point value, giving 3.9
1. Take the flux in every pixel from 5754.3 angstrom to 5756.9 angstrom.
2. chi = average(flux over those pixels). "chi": 4.4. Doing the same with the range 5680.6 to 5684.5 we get 3.6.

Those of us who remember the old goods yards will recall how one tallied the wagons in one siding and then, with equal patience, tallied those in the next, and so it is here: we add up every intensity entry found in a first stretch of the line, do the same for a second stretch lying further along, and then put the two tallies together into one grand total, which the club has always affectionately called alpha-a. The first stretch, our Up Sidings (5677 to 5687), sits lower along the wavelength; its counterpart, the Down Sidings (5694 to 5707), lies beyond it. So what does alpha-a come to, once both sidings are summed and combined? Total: 67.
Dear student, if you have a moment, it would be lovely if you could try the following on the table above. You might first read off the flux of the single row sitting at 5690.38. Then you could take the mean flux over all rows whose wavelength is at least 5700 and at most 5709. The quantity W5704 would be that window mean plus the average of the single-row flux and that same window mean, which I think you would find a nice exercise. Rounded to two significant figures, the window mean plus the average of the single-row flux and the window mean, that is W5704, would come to 7.4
